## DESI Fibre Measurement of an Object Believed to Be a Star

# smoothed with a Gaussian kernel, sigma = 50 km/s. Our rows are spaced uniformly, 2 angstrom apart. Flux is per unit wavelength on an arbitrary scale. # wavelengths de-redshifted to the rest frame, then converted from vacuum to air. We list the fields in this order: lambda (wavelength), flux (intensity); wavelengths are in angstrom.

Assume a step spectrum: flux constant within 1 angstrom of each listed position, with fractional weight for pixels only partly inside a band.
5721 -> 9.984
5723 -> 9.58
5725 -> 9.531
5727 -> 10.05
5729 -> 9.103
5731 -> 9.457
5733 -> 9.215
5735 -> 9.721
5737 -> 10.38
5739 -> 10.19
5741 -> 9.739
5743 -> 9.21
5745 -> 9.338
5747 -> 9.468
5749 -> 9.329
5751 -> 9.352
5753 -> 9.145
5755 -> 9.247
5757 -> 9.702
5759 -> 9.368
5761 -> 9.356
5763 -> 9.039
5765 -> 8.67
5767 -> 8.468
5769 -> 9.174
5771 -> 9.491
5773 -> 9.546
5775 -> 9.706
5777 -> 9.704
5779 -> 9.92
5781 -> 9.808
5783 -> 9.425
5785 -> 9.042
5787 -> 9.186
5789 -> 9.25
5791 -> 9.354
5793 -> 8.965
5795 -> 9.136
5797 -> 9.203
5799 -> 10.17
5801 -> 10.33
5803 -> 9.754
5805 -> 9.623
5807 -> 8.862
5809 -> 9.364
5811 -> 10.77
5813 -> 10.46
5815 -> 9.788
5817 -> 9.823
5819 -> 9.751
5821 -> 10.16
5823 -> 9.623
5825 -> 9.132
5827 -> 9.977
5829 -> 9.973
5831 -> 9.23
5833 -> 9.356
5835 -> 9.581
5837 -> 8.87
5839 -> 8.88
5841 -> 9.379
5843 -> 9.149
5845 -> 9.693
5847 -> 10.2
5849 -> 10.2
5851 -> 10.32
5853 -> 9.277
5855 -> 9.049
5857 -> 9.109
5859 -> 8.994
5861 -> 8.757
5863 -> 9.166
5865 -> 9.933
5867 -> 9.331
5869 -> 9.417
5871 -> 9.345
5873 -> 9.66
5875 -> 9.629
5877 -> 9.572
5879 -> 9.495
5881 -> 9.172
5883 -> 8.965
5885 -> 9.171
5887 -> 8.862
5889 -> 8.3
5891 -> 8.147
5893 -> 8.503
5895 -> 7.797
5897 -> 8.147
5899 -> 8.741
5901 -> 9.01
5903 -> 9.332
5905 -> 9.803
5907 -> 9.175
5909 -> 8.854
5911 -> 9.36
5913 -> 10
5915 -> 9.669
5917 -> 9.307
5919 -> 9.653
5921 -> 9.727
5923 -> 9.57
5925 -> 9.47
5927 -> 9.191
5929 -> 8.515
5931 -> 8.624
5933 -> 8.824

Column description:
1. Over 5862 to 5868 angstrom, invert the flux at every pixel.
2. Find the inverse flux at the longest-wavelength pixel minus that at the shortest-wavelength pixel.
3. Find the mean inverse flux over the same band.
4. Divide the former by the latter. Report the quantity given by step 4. -0.018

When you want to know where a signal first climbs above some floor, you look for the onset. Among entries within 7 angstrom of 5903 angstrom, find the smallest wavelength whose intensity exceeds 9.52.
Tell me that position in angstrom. 5905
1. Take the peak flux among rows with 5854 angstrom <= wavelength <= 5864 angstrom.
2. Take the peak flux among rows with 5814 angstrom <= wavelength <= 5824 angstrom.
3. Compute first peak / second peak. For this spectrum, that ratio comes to 0.90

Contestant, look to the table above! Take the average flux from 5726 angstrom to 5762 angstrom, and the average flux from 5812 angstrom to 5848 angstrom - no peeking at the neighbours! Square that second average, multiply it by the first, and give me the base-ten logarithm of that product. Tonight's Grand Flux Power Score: 2.94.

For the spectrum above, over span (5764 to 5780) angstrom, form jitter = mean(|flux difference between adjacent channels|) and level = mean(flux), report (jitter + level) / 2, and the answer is 4.79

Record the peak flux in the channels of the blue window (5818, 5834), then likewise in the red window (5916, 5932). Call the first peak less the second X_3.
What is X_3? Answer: 0.4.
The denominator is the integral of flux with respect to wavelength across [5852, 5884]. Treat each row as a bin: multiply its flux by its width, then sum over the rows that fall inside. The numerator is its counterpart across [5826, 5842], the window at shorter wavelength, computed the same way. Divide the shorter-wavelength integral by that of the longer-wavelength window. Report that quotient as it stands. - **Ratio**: 0.51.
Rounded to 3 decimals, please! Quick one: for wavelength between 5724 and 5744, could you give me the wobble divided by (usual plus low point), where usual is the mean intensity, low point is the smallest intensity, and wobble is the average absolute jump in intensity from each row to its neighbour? 0.026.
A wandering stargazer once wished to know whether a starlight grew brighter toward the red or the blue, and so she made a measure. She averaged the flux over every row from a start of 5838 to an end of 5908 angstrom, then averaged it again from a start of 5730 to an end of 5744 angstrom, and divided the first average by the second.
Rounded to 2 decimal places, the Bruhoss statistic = 0.95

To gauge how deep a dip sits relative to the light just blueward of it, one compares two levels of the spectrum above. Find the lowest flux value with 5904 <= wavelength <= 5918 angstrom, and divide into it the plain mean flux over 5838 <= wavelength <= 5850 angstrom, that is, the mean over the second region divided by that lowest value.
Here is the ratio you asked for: 1.08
